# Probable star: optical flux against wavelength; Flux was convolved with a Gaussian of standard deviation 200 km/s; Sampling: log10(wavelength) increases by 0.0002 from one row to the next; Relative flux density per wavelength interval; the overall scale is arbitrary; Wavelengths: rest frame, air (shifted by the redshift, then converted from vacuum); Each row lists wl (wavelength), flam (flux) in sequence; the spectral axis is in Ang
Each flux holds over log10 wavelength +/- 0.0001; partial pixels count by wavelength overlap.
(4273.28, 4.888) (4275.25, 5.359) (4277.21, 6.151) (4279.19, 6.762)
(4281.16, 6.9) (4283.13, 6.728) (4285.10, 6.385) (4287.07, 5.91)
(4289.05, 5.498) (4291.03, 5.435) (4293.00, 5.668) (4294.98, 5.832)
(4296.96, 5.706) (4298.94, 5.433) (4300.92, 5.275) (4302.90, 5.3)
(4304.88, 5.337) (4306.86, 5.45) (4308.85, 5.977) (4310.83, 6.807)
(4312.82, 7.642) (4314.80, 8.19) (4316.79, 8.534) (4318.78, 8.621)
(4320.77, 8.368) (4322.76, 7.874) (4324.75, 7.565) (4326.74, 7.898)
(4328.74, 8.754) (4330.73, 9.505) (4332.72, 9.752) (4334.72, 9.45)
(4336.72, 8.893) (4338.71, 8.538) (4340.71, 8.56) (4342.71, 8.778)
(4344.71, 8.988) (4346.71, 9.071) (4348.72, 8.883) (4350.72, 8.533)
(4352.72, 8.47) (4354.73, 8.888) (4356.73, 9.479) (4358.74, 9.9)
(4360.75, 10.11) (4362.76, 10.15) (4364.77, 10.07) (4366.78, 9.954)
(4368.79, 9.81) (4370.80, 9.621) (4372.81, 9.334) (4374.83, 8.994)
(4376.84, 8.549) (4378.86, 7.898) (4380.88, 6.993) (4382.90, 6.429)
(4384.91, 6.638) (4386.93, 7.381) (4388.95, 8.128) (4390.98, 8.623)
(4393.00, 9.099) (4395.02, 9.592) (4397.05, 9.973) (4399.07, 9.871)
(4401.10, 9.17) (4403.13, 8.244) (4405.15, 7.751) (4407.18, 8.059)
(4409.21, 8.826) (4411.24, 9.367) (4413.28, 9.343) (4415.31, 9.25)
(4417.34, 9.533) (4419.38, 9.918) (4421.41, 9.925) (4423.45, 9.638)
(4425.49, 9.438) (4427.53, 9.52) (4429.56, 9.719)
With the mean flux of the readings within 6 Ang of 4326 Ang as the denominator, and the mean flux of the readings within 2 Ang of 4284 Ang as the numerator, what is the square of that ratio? 0.62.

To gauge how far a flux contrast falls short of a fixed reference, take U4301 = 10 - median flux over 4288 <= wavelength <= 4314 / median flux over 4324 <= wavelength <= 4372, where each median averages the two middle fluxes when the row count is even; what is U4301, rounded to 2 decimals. 9.39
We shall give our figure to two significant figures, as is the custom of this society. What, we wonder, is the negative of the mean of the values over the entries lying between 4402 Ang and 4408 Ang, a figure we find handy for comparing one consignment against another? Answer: -8.0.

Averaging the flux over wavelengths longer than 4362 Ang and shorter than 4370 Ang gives 10.0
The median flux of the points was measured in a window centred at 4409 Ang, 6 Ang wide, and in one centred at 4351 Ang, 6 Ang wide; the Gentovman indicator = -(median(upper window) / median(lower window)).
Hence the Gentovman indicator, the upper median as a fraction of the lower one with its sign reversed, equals -1.03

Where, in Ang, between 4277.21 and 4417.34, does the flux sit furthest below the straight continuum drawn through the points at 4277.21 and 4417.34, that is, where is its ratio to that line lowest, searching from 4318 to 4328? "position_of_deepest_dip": 4324.75 Ang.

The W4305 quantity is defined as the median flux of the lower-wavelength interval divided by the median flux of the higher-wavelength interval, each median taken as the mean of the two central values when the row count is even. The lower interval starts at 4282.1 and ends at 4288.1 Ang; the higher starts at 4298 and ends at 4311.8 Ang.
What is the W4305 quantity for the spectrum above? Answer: 1.18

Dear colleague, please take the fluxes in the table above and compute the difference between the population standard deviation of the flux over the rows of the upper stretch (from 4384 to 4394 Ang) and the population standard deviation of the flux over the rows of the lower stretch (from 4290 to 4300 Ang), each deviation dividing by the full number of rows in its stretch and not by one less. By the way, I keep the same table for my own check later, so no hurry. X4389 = 0.7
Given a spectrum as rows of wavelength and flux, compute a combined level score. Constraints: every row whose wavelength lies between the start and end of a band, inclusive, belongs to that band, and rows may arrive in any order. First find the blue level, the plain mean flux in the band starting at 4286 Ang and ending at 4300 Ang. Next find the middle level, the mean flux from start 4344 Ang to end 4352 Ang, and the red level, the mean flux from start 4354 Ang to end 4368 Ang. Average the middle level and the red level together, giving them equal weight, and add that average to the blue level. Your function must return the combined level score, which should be 15.0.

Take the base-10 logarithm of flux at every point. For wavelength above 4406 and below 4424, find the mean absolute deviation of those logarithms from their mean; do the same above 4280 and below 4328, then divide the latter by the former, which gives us 3.5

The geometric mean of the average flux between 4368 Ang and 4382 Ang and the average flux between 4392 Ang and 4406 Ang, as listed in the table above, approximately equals 8.9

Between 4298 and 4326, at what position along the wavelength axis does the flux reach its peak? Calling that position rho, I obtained 4318.78 Ang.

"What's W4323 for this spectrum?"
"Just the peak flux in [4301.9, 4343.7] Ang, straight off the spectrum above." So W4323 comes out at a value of 9.752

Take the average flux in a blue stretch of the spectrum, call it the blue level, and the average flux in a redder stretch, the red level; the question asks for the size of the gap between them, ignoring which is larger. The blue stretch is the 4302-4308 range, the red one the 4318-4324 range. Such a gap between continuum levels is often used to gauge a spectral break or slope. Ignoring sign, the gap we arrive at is 2.9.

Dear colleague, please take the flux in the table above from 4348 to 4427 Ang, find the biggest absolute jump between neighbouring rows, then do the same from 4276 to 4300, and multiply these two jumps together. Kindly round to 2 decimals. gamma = 0.57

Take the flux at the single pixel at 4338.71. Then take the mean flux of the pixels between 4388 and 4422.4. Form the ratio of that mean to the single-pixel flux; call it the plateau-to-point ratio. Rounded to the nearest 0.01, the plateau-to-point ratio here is 1.07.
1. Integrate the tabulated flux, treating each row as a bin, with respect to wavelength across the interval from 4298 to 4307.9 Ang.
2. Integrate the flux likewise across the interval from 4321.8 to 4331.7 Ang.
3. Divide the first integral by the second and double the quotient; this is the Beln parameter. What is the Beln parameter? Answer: 1.3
